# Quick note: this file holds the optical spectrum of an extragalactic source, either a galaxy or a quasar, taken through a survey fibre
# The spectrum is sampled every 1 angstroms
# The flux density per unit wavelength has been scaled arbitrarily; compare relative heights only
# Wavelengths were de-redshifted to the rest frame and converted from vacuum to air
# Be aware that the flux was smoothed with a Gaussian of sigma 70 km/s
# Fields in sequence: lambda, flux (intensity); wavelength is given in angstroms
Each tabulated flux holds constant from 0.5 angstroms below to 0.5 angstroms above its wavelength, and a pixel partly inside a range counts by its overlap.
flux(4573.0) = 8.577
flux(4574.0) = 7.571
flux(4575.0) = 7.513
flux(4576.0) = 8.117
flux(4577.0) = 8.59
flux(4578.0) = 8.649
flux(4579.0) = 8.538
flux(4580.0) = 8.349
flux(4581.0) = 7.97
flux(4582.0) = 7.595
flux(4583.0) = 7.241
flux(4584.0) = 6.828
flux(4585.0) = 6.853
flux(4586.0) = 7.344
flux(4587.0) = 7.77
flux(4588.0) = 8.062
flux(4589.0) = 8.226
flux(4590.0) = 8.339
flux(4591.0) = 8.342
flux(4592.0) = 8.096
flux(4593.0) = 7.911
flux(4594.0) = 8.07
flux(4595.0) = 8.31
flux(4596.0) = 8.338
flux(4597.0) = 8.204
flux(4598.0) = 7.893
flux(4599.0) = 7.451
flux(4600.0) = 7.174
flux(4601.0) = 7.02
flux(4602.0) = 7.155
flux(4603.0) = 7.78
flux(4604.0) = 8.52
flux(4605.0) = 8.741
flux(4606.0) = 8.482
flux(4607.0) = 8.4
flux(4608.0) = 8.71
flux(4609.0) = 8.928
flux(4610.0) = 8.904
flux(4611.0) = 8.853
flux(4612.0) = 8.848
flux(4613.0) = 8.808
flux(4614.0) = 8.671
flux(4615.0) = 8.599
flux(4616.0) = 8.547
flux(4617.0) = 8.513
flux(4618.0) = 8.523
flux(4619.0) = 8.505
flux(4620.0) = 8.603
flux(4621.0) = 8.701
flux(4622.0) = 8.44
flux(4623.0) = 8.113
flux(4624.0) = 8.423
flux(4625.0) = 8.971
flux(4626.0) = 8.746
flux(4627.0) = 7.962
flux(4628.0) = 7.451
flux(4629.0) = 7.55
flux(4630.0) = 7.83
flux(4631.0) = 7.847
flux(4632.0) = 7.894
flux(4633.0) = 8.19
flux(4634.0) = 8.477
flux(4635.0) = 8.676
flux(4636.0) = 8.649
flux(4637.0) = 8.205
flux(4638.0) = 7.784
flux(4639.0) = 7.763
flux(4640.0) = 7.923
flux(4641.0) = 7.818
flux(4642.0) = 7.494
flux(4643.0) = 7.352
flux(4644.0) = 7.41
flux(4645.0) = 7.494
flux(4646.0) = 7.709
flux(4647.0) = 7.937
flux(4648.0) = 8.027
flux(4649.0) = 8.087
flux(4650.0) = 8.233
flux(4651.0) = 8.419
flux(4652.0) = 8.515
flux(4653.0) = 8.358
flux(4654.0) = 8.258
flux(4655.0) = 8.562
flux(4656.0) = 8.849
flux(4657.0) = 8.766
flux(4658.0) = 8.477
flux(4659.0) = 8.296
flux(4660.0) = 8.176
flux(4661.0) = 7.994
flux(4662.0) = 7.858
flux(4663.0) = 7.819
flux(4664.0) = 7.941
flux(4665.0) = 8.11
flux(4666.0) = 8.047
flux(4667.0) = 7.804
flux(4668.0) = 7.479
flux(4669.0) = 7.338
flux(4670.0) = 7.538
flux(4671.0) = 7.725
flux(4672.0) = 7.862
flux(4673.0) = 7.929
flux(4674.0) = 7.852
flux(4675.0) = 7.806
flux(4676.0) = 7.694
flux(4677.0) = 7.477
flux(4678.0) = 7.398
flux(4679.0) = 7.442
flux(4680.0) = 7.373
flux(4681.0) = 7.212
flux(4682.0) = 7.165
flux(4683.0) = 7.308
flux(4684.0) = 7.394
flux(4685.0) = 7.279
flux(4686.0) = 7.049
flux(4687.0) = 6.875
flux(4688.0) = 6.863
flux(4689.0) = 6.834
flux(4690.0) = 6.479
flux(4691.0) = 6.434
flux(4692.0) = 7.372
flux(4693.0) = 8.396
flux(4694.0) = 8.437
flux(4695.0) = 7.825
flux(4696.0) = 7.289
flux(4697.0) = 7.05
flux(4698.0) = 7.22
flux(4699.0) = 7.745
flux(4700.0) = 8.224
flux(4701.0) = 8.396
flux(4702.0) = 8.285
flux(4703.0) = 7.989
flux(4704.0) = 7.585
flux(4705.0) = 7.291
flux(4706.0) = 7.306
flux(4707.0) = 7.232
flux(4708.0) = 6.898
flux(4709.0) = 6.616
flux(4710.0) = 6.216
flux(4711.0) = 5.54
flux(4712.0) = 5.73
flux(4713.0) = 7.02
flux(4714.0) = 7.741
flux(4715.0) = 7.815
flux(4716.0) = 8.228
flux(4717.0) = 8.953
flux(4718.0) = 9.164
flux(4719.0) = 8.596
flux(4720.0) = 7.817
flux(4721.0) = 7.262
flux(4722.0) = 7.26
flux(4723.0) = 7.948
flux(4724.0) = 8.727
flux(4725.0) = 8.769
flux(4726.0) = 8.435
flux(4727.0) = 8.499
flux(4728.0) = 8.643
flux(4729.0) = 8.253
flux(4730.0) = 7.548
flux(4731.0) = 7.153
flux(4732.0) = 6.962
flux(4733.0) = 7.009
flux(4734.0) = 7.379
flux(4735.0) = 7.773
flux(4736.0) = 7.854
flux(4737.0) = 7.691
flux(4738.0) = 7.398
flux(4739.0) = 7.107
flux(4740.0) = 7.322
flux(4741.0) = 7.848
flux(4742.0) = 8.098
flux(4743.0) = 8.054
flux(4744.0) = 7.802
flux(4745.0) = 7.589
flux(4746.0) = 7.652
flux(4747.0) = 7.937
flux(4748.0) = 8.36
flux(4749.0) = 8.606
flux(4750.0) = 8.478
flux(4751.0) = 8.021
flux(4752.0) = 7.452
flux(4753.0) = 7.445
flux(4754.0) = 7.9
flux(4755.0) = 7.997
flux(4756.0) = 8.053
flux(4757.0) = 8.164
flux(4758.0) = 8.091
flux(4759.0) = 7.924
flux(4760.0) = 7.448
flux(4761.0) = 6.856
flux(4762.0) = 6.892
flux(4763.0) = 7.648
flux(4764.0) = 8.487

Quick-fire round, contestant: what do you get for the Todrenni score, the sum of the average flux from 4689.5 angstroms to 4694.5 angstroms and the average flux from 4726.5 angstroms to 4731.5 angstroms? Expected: 15.4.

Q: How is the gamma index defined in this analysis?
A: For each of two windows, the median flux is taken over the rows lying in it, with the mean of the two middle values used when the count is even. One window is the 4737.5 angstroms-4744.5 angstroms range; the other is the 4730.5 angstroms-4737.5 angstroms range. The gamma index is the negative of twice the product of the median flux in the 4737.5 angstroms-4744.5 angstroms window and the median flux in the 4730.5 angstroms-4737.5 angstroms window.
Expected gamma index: -115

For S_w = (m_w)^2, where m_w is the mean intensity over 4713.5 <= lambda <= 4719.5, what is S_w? 71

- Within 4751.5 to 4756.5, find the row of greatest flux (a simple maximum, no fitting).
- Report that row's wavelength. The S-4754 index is 4756.0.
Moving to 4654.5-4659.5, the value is 4656.0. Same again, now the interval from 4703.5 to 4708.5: 4704.0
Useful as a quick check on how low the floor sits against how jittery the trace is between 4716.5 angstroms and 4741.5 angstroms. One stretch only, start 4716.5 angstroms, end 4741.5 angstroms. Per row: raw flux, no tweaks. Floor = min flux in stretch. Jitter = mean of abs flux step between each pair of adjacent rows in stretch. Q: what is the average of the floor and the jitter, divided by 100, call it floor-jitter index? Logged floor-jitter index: 0.0365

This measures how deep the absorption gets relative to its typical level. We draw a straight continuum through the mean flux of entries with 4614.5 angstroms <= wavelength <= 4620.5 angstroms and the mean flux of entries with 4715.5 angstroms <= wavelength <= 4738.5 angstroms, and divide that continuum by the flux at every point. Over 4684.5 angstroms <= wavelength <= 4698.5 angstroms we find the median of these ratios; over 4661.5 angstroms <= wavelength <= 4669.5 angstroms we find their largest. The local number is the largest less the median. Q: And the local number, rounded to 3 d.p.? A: -0.011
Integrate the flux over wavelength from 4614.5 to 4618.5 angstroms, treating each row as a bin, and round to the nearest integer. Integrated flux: 34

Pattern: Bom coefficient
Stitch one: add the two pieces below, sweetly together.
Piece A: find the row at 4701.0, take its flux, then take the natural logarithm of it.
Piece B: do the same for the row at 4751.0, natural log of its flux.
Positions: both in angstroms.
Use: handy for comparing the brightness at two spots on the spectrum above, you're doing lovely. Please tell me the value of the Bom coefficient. 4.21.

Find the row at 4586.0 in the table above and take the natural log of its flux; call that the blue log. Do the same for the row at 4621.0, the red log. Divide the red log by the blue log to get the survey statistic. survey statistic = 1.09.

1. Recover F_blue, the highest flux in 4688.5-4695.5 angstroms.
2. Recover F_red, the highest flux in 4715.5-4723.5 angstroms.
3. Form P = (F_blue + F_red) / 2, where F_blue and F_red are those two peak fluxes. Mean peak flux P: 8.80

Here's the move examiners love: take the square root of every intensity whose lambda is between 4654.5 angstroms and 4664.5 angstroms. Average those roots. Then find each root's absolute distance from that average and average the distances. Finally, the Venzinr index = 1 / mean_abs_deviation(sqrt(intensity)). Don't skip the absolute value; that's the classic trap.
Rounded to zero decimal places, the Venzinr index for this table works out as 18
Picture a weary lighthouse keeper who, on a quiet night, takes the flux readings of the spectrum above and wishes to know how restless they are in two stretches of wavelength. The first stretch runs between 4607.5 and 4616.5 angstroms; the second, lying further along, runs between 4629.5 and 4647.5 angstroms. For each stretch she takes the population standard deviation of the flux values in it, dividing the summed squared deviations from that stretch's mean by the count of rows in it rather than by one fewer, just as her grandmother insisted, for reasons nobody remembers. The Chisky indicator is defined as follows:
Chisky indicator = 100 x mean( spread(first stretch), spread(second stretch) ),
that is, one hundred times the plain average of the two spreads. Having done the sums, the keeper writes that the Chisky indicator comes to 26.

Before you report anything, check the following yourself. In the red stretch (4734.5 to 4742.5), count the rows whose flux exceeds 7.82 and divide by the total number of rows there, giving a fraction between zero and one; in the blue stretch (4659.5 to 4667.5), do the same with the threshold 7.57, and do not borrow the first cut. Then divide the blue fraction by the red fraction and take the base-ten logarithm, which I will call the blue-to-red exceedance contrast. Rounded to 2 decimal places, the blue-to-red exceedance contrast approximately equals 0.43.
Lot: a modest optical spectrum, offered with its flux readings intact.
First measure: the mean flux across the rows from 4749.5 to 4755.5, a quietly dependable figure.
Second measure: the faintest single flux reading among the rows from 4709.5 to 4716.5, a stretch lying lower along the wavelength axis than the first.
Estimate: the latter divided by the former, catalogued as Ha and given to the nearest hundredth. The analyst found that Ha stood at 0.70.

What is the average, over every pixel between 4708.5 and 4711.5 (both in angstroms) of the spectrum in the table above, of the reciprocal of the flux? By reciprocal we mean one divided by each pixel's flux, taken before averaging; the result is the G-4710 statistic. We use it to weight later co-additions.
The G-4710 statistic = 0.164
